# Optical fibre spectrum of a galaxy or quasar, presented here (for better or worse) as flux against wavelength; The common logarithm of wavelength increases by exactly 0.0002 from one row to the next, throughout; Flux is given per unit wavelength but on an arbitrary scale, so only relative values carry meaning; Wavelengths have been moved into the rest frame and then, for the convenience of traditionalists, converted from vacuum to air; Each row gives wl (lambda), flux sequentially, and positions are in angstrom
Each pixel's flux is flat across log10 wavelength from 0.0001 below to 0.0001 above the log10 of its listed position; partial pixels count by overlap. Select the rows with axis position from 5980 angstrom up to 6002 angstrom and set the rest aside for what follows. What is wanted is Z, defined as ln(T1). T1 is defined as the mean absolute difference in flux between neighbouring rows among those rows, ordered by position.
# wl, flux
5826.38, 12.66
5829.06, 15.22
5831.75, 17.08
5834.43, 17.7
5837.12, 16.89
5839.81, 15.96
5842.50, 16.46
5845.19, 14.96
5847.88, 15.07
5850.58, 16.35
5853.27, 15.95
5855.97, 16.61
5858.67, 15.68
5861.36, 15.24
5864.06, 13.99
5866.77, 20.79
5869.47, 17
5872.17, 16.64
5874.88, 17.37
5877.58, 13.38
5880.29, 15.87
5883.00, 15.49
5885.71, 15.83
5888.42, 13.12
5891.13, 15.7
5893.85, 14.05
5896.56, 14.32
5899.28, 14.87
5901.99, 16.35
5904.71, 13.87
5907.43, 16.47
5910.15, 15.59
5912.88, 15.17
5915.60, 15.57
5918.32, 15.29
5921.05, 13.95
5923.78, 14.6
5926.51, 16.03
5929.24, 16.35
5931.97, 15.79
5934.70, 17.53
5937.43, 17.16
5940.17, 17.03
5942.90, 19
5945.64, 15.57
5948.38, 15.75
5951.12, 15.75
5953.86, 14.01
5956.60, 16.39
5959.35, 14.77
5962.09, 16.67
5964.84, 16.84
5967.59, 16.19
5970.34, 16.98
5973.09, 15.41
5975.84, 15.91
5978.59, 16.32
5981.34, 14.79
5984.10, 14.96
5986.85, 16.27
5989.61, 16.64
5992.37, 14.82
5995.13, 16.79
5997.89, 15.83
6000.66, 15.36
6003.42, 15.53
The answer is 0.01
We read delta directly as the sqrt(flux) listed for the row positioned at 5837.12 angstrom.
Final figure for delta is 4.11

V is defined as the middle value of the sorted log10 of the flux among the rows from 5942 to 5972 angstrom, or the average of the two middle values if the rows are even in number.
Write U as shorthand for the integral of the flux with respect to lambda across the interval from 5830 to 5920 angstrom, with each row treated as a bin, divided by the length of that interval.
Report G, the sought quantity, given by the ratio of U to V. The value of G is 13.0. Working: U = 15.8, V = 1.21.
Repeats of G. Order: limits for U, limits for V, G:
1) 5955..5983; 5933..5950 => 13.0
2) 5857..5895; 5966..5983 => 13.1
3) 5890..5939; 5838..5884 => 12.9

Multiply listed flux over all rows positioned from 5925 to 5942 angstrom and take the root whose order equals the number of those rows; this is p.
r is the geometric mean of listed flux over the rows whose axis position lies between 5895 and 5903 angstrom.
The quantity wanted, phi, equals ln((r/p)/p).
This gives -2.90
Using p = 16.64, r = 15.2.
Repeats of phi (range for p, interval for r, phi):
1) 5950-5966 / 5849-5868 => -2.72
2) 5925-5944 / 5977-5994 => -2.91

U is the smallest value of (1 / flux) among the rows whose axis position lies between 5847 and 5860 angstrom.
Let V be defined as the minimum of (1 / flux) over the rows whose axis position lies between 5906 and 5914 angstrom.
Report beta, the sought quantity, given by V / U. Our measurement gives 1.01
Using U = 0.0602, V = 0.0607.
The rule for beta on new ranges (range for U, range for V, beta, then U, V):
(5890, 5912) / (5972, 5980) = 1.01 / 0.0607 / 0.0613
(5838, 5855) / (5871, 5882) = 0.95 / 0.0608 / 0.0576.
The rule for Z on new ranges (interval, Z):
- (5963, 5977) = -0.13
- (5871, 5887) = 0.46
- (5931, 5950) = 0.26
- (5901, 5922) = 0.18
